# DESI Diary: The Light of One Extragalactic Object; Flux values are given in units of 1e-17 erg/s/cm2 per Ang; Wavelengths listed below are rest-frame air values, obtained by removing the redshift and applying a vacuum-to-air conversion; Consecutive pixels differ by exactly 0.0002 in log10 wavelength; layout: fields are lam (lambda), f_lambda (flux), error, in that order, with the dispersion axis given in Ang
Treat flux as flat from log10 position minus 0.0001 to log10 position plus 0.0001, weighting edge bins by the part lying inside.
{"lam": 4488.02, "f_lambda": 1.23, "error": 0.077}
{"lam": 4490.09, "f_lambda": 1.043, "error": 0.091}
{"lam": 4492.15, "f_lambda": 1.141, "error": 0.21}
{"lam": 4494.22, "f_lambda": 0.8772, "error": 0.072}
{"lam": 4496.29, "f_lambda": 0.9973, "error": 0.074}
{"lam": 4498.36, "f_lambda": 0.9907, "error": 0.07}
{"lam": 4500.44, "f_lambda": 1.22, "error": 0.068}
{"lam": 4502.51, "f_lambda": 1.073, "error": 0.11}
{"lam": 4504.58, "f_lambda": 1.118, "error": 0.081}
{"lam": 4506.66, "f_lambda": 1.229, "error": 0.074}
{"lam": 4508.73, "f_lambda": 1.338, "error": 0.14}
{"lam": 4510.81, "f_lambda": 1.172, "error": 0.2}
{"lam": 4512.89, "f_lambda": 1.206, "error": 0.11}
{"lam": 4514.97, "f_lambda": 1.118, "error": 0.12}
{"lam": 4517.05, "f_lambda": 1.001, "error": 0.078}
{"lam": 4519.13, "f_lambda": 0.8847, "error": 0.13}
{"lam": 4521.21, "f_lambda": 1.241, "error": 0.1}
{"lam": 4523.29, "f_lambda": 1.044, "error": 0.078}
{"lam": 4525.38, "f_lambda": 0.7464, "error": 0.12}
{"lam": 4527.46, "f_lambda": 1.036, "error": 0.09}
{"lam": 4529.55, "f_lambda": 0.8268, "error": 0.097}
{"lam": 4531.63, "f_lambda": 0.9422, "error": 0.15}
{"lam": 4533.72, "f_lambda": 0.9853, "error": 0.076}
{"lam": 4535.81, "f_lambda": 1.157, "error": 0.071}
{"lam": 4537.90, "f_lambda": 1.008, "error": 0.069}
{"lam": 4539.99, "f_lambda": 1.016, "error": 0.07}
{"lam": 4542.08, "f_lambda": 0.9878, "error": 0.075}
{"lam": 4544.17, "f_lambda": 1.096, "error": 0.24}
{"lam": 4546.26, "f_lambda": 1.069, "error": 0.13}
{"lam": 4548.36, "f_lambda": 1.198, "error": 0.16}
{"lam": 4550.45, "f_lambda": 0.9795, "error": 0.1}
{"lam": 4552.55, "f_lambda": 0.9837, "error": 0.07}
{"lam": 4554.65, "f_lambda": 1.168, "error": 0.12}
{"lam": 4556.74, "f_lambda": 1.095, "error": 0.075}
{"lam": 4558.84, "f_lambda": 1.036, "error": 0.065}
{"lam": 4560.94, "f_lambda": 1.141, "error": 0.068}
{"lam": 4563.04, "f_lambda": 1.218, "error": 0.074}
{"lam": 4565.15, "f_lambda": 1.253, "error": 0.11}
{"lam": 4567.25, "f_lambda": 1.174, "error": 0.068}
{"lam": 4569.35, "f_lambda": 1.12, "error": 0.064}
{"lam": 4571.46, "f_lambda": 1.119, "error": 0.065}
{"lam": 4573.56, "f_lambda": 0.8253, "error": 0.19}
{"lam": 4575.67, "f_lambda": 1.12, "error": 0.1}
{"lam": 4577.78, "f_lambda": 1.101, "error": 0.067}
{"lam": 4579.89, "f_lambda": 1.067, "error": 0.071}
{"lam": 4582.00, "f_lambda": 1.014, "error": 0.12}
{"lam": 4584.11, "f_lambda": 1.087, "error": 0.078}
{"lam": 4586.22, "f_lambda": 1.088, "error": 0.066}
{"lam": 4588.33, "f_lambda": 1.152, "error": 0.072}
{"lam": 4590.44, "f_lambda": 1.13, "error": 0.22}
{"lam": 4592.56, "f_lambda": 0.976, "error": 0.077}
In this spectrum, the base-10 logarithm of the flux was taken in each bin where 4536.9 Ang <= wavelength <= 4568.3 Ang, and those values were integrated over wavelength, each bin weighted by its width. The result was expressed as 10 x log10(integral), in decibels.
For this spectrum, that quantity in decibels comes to 0.77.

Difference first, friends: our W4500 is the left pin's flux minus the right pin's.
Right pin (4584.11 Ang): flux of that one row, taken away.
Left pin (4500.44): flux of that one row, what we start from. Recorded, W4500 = 0.13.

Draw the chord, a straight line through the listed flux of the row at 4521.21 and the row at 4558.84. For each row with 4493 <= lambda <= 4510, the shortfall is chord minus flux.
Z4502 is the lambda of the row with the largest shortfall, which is 4494.22 Ang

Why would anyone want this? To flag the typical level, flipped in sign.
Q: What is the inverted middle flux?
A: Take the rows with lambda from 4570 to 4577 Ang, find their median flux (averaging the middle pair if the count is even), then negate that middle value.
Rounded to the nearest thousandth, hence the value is -1.119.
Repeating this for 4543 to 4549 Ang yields -1.096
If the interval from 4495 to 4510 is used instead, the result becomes -1.118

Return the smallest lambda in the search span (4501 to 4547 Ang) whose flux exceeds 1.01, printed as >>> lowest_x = 4502.51 Ang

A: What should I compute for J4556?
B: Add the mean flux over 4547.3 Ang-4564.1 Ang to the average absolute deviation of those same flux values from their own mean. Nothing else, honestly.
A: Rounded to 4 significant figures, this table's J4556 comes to 1.181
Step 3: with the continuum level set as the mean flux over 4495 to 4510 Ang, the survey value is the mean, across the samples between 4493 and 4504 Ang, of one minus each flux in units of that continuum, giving 0.09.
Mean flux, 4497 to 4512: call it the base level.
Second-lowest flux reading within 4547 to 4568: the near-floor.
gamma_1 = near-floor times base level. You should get 1.14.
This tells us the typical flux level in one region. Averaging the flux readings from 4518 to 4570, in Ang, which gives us 1.06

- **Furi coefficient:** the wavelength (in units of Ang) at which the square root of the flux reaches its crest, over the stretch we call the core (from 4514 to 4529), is 4521.21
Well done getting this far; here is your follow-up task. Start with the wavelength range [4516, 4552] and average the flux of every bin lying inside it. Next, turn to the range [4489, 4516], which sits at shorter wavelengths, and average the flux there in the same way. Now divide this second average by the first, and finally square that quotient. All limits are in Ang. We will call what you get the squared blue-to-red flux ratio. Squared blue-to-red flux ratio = 1.22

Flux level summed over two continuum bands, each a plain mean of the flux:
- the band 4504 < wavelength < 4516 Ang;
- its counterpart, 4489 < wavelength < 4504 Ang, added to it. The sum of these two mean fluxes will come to 2.25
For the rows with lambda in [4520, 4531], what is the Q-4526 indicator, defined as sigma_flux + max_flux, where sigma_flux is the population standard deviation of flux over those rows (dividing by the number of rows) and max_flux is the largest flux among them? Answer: 1.42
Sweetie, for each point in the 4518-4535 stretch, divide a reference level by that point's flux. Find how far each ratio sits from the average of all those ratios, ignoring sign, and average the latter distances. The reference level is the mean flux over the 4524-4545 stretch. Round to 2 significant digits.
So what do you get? 0.12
